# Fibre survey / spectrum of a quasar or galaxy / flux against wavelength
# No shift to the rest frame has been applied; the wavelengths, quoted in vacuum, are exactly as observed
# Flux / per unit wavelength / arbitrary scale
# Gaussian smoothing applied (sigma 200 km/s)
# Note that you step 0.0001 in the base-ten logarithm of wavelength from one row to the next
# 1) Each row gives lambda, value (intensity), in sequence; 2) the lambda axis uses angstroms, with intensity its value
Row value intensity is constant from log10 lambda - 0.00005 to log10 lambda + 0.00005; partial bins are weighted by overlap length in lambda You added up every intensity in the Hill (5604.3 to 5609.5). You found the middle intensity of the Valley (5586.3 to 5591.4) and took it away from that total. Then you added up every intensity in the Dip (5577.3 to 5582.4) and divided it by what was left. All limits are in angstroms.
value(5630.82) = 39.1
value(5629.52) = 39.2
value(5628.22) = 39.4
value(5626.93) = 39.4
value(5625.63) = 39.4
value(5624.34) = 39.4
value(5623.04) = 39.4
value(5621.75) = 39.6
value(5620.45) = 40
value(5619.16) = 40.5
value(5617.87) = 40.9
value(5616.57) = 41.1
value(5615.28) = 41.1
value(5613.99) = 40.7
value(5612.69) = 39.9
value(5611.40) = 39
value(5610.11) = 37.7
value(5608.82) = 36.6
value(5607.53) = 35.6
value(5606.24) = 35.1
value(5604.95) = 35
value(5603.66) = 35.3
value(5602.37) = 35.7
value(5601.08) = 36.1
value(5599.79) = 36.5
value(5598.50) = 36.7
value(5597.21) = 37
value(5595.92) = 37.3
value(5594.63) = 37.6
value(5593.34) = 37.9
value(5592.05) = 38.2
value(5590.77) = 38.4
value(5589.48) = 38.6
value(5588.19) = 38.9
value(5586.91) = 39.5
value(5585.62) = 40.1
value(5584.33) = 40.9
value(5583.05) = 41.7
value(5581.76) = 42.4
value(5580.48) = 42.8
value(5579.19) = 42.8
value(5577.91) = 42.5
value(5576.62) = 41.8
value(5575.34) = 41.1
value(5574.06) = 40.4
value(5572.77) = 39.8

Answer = 1.65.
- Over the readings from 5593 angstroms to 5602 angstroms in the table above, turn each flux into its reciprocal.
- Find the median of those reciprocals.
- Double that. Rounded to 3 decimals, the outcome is 0.054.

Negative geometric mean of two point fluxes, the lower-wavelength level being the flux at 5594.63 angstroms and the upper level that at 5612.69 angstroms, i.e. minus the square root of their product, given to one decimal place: -38.7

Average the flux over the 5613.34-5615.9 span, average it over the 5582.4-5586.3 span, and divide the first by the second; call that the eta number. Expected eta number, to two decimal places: 1.00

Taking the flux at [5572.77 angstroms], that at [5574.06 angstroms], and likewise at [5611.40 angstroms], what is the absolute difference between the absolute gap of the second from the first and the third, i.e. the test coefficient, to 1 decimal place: 38.4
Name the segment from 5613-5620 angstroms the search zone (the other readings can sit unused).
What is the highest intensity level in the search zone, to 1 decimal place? 41.1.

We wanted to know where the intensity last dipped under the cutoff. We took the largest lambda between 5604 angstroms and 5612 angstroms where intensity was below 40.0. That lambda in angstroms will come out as 5611.40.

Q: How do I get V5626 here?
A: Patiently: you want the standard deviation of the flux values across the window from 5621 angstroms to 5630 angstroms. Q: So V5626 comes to 0.1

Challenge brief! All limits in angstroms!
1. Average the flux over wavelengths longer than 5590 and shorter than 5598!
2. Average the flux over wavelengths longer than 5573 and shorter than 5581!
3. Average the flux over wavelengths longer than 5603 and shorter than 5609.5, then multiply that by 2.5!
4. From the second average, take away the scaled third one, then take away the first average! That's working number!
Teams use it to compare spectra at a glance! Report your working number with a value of -85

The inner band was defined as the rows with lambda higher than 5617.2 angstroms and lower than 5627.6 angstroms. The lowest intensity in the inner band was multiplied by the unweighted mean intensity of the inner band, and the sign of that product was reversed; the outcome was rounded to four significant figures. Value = -1569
